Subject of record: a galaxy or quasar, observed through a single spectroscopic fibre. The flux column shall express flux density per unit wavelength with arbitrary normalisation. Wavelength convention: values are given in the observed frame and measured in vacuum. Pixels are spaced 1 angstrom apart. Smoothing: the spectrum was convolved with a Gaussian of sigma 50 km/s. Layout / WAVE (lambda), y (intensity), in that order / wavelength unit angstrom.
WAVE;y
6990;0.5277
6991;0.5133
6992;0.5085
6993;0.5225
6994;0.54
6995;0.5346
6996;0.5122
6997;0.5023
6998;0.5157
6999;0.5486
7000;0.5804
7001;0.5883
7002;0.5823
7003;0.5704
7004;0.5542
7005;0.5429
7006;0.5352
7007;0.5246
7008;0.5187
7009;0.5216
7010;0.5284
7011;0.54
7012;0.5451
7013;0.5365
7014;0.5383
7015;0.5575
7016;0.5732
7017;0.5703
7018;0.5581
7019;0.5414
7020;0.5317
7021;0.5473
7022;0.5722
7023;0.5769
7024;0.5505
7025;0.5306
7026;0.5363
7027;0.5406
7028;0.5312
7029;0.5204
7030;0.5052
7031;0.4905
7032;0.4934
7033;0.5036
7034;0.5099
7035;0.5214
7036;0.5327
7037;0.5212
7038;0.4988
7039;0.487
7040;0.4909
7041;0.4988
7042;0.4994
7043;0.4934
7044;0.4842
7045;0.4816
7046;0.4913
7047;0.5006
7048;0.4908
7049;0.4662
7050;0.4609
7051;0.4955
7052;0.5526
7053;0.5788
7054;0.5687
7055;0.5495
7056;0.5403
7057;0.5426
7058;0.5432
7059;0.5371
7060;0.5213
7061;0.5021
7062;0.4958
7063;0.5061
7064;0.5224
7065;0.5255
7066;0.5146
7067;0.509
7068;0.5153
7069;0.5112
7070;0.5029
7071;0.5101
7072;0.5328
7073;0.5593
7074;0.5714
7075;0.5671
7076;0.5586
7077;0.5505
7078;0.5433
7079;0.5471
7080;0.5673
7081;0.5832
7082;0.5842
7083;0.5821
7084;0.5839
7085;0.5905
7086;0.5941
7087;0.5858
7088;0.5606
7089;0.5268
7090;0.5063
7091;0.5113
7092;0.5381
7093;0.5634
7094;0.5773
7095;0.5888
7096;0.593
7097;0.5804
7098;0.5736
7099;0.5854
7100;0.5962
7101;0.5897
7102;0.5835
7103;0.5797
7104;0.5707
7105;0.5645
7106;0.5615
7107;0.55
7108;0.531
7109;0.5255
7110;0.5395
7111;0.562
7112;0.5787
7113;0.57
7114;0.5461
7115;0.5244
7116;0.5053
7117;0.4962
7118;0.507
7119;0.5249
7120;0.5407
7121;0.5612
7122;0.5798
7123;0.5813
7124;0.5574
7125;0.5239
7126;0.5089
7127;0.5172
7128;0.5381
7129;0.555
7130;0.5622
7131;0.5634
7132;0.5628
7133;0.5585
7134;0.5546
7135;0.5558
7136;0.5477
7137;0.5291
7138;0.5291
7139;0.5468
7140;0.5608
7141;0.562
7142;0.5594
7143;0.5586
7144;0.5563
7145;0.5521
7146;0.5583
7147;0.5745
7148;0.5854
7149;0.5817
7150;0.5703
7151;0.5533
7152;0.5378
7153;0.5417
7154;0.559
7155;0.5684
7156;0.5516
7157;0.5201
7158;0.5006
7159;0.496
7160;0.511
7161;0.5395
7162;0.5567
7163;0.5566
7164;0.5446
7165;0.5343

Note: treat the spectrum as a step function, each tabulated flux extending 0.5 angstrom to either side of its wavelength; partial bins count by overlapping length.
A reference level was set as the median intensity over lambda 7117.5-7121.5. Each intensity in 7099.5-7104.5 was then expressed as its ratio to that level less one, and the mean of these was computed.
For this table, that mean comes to 0.10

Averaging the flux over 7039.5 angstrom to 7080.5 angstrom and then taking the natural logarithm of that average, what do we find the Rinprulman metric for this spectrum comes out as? -0.650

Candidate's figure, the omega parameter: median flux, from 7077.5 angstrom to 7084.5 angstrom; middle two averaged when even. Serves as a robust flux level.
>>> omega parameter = 0.58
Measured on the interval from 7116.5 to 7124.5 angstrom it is 0.55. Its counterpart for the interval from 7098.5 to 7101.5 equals 0.59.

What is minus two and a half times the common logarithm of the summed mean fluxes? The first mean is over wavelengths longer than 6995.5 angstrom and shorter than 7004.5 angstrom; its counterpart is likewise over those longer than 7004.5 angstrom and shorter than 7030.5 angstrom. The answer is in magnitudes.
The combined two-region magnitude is -0.10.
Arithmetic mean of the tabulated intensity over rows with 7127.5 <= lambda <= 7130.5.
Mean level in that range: 0.552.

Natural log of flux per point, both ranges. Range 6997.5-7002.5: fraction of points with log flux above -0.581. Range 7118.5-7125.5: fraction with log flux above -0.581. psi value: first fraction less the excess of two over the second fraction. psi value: -1.0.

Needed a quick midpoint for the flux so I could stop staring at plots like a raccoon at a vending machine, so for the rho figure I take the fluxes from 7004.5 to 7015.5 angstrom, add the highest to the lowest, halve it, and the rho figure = 0.538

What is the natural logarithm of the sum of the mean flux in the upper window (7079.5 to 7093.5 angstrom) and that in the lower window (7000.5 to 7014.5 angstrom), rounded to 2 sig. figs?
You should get 0.10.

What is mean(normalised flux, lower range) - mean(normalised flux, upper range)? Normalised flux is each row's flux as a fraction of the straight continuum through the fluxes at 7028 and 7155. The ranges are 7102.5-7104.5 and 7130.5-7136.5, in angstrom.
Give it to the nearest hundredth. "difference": 0.05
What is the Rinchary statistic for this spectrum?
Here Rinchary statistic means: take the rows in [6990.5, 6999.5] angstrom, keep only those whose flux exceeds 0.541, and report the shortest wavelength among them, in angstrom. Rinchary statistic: 6999 angstrom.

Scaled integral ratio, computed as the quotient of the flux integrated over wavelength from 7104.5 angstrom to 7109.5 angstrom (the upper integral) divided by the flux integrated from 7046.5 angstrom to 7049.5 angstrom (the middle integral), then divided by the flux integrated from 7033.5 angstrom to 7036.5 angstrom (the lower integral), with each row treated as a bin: 1.2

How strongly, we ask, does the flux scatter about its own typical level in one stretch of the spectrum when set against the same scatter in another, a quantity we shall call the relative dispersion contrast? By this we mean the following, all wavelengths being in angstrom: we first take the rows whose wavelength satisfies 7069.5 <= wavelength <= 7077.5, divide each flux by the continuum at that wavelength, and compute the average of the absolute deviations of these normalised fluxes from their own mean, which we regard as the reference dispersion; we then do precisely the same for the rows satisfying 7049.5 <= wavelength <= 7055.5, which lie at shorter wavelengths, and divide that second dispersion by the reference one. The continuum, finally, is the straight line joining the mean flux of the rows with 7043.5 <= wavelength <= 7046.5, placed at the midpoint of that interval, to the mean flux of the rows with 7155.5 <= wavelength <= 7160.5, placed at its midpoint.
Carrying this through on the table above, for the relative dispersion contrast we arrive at 1.8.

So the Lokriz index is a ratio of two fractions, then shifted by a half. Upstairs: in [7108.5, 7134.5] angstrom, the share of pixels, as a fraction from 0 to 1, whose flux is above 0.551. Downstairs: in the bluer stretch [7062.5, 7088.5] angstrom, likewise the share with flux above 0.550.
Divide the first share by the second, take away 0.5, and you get 0.4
